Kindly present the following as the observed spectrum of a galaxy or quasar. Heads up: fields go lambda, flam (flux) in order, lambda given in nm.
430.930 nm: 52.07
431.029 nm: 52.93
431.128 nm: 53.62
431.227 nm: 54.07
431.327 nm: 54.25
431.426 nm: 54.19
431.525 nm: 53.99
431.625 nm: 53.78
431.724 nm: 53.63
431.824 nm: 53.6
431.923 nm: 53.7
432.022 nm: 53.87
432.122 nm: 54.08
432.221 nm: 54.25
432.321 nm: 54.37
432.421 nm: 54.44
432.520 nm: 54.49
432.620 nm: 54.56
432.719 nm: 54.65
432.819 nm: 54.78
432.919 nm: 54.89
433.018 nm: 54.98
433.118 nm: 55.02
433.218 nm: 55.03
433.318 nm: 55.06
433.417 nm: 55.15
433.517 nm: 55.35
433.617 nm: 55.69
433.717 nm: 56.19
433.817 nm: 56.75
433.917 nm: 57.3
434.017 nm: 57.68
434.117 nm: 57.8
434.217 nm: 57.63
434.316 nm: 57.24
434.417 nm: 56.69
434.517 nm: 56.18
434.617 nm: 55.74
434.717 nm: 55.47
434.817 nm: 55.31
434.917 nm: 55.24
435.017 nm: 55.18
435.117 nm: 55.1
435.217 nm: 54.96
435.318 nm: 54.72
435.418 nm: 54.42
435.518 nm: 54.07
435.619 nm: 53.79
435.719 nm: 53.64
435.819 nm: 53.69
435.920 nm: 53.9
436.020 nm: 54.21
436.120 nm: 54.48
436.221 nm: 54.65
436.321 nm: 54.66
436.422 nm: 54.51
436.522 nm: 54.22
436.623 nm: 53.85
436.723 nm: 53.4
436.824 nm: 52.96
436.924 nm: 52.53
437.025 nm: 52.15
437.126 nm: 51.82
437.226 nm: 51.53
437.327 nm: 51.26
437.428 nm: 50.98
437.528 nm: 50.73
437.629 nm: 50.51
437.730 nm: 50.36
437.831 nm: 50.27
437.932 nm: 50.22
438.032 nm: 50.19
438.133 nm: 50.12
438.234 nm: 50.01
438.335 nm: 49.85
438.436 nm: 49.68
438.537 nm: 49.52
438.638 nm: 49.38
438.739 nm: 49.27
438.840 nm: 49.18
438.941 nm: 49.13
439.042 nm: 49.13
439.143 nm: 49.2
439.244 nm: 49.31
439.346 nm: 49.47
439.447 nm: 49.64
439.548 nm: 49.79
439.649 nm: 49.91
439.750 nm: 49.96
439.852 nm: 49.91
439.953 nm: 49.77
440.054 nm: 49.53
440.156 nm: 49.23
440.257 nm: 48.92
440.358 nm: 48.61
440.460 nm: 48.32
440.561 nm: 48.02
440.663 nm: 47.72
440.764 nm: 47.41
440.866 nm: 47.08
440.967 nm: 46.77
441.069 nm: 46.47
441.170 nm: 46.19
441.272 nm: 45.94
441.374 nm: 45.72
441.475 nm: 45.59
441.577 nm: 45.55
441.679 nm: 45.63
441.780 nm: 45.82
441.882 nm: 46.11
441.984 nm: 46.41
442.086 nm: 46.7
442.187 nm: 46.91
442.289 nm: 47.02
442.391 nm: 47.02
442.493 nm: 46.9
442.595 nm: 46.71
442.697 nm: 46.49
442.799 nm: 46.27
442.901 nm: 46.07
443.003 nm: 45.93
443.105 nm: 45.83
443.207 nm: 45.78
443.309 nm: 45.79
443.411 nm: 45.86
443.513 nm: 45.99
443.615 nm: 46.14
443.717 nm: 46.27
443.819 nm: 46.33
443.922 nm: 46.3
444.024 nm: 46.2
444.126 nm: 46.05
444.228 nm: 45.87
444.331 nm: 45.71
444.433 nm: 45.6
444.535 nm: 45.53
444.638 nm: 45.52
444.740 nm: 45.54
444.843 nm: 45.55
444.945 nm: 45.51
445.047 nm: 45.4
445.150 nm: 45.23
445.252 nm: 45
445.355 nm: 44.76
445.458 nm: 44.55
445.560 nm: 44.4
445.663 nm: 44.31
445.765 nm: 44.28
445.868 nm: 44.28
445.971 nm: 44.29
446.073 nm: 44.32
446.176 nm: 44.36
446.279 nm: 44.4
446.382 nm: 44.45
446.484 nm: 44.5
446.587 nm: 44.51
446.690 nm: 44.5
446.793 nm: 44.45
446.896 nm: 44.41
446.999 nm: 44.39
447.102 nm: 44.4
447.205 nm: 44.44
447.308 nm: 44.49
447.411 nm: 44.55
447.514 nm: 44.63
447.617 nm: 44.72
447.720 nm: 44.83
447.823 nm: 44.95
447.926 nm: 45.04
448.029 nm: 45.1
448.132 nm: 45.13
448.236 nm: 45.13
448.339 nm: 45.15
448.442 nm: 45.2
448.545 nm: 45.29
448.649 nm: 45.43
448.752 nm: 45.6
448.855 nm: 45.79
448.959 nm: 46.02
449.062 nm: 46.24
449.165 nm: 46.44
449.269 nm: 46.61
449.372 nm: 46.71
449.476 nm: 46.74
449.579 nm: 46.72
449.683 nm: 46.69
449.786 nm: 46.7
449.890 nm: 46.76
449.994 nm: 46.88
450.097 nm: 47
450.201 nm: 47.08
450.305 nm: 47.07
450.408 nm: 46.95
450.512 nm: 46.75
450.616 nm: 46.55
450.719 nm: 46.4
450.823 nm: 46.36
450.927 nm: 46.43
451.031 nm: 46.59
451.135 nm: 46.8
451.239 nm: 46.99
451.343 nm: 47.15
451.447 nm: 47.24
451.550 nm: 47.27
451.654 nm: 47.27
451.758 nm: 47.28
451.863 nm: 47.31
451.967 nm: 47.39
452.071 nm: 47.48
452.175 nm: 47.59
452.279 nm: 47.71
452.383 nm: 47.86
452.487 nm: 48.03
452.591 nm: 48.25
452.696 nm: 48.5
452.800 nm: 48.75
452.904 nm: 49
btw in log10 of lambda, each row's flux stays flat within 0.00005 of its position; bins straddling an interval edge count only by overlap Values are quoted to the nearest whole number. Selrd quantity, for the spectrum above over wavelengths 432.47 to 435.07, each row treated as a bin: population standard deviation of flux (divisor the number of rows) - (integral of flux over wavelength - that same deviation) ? -143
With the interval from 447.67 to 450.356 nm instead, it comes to -122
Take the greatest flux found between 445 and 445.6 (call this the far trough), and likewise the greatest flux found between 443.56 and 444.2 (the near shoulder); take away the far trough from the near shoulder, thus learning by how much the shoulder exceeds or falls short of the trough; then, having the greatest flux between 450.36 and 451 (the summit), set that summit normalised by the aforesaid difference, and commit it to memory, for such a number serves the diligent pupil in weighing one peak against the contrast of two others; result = 50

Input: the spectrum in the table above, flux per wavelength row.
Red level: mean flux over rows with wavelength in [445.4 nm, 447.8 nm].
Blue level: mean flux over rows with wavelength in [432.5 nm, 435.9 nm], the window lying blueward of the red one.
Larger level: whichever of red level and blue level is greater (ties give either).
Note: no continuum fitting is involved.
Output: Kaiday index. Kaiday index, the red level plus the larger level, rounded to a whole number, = 100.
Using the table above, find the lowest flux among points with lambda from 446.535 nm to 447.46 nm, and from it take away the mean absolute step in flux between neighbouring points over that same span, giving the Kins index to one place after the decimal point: 44.4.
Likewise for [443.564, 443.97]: 46.1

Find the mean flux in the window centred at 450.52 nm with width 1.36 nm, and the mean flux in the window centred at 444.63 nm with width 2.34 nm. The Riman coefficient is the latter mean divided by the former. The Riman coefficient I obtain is 0.97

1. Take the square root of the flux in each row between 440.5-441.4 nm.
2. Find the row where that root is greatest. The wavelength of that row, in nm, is 440.561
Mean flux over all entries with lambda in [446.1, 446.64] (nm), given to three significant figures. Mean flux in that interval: 44.4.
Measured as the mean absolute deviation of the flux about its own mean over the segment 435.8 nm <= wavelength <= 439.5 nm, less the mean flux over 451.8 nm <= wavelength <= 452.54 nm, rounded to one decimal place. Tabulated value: -45.9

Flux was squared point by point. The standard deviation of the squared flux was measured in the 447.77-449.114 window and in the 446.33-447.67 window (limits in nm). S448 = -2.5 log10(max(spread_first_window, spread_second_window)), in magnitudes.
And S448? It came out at -3.9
